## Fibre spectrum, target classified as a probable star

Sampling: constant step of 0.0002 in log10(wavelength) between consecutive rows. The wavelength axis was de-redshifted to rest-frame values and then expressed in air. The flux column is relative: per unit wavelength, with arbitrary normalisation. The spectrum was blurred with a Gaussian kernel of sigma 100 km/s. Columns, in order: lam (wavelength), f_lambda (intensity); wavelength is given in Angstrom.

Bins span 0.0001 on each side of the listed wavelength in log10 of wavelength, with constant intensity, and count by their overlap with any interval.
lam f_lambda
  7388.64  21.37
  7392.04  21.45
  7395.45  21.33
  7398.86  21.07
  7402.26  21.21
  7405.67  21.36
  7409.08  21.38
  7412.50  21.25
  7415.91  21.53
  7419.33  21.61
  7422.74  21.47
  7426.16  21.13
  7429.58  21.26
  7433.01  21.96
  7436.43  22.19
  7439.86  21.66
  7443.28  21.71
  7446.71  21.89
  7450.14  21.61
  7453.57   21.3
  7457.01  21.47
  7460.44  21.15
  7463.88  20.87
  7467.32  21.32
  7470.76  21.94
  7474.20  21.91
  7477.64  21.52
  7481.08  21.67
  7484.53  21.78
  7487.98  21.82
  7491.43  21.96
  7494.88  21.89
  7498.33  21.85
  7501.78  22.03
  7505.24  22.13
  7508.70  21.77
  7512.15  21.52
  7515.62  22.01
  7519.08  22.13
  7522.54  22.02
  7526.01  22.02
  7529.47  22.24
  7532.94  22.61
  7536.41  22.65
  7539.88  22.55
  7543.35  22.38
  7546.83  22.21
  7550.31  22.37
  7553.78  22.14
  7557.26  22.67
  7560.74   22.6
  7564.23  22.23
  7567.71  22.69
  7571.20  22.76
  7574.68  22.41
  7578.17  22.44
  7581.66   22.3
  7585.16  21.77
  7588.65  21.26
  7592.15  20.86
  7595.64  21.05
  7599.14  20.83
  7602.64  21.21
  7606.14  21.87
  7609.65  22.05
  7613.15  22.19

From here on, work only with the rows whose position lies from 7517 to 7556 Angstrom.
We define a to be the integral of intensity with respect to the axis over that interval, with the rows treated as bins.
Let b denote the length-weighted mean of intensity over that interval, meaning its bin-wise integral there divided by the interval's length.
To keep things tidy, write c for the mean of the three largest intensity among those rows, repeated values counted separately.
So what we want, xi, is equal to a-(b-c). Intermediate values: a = 870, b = 22.3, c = 22.6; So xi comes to 870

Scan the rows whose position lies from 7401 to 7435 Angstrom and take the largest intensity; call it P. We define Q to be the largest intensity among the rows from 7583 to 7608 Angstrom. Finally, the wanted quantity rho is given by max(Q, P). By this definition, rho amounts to 22.0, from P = 21.96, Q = 21.87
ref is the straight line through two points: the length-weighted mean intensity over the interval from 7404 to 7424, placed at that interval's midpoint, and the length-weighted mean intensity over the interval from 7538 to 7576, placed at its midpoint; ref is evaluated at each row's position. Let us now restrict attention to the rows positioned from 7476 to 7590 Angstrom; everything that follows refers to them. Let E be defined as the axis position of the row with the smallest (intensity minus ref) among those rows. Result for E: 7588.65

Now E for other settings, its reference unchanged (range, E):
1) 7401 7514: 7463.88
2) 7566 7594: 7592.15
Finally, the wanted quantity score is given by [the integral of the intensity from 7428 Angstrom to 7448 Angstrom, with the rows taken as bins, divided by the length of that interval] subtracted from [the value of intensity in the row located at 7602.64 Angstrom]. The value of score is -0.6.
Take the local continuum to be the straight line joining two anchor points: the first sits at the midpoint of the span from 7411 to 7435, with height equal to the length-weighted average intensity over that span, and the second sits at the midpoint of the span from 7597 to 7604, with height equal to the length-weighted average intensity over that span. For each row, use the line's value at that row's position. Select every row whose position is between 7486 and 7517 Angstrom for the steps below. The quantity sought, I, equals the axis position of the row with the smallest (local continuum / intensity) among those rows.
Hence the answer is 7505.24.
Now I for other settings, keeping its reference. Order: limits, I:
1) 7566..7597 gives 7571.20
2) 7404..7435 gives 7433.01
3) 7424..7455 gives 7436.43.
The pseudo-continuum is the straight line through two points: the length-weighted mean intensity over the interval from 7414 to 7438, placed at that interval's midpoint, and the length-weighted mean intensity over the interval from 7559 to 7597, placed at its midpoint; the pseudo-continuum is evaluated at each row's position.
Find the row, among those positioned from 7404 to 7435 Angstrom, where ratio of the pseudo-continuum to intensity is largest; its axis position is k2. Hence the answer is 7426.16 Angstrom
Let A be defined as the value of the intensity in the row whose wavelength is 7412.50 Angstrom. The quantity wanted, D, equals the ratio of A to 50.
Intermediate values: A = 21.25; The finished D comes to 0.425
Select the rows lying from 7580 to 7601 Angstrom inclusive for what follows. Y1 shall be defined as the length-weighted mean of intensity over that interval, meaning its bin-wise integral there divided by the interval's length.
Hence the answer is 21.3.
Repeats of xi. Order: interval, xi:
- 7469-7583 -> 2527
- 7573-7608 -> 757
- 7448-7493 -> 971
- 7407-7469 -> 1333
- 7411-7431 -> 428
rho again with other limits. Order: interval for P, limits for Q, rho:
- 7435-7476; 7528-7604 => 22.8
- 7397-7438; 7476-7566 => 22.7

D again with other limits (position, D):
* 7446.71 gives 0.438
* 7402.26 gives 0.424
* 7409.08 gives 0.428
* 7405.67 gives 0.427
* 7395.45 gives 0.427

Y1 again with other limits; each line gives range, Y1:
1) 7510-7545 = 22.2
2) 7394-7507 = 21.6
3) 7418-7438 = 21.6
